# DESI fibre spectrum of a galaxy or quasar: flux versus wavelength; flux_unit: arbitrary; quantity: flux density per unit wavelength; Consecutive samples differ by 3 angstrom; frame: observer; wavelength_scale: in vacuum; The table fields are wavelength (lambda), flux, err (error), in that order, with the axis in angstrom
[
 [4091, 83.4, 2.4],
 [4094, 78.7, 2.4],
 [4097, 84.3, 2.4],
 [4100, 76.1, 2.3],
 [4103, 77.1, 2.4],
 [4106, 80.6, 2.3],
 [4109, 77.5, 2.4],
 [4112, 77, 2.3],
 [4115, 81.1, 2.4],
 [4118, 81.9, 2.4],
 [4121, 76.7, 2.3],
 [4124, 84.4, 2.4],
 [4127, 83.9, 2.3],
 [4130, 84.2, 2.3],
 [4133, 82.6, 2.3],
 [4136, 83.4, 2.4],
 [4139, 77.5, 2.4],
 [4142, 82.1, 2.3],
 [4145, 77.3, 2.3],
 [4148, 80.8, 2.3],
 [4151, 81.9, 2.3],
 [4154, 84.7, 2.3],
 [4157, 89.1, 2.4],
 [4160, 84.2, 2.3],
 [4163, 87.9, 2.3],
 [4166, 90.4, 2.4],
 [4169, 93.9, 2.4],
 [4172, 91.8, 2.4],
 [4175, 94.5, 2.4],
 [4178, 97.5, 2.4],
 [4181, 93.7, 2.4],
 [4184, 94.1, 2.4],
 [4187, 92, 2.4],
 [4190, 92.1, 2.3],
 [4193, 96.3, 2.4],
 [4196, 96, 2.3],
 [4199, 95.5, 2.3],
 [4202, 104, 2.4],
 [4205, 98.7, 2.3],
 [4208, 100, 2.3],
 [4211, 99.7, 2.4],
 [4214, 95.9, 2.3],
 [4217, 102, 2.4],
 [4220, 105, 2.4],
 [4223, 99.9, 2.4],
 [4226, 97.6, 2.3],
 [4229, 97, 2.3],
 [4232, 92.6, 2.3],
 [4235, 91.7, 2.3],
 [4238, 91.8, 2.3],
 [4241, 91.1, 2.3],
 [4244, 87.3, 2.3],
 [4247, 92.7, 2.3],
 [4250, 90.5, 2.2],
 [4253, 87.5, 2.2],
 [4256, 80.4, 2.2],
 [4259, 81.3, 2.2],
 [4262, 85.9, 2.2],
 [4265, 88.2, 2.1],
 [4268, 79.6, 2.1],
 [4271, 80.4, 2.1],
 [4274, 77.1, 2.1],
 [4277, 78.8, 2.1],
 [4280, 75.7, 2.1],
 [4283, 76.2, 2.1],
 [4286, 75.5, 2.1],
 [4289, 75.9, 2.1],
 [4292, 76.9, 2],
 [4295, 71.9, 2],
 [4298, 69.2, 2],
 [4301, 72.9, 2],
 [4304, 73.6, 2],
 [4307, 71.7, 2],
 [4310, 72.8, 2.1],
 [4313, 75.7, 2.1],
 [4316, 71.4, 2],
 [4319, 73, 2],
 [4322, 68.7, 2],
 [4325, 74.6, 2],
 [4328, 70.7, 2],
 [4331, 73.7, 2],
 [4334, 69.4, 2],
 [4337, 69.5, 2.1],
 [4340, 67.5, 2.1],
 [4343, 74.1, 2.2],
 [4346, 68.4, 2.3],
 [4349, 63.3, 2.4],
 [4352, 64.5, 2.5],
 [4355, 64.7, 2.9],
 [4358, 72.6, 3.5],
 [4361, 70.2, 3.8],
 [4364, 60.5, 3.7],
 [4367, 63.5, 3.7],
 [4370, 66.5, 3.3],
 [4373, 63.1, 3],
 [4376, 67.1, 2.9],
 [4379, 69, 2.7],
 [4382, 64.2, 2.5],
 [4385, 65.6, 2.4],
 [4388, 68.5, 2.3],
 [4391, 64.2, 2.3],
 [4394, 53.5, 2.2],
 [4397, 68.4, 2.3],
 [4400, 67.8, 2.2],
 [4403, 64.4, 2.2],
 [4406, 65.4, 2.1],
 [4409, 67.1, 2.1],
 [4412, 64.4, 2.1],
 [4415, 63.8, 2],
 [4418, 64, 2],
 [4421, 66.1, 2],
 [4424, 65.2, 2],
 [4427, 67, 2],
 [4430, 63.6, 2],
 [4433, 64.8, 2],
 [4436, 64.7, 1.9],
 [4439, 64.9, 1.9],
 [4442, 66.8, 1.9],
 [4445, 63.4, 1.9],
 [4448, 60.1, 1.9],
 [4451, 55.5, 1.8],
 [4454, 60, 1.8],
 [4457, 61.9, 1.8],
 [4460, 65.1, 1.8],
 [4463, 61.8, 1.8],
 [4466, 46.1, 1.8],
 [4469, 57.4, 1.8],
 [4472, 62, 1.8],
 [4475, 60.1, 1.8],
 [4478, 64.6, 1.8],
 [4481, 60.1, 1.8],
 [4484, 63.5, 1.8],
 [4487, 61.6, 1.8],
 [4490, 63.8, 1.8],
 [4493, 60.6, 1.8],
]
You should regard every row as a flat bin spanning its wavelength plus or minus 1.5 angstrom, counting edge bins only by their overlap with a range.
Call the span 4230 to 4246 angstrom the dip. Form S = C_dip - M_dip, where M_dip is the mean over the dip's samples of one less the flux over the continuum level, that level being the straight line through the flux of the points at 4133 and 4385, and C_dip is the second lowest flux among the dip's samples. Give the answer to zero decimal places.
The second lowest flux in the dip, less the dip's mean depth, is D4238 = 91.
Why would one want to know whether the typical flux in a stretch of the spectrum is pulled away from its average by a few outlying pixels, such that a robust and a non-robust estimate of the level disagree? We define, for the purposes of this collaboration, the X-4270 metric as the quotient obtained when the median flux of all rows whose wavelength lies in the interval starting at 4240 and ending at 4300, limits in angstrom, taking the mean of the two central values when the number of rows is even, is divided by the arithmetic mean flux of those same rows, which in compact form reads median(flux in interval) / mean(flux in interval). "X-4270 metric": 0.99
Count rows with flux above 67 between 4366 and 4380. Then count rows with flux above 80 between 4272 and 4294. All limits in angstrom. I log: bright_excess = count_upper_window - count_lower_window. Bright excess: 2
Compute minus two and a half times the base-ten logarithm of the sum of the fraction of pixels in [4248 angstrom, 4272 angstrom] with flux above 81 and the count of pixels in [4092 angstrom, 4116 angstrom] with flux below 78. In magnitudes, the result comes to -1.7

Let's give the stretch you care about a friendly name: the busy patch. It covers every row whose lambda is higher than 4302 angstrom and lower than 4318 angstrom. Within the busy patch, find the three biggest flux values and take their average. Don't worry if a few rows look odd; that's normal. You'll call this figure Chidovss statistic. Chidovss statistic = 74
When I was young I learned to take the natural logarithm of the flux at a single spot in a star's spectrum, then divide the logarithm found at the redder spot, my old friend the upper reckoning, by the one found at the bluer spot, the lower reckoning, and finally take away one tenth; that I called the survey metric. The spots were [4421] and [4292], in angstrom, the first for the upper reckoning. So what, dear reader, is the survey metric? 0.87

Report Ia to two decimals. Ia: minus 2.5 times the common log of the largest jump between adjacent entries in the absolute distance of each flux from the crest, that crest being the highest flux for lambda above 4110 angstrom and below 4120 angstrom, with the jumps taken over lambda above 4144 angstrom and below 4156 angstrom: -1.36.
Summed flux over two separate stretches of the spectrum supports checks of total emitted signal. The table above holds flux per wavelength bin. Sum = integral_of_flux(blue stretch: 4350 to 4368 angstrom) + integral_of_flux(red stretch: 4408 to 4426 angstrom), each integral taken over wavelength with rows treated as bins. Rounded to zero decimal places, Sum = 2360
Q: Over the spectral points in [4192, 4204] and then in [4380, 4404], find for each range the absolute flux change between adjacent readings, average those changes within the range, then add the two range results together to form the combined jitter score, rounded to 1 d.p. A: 8.6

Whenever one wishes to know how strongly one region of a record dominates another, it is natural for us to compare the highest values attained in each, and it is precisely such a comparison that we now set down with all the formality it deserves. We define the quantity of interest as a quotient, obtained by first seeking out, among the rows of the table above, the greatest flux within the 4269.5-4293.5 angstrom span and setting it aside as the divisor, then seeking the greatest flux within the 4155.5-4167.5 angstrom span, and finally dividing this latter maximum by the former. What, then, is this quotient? 1.12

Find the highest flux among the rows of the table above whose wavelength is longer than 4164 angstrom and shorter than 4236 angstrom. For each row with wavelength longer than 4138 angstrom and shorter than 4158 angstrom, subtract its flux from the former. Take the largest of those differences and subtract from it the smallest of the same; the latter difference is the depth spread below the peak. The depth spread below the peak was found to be 12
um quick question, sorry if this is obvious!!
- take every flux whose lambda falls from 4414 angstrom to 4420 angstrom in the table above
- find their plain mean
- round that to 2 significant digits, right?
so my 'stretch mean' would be 64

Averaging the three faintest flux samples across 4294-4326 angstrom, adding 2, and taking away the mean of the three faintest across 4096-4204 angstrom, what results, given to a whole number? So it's -5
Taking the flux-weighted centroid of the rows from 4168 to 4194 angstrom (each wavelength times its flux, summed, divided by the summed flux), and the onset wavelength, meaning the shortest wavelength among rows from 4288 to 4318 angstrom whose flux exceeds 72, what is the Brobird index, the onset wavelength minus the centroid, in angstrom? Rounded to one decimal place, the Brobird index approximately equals 108.0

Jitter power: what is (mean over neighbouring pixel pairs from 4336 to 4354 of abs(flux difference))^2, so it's 17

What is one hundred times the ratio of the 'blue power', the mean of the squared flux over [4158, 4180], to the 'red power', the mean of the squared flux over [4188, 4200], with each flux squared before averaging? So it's 93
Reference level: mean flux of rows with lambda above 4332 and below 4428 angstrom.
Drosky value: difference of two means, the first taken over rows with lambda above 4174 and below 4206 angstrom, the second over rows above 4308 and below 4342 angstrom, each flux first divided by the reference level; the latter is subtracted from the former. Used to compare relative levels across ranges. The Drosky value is 0.37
